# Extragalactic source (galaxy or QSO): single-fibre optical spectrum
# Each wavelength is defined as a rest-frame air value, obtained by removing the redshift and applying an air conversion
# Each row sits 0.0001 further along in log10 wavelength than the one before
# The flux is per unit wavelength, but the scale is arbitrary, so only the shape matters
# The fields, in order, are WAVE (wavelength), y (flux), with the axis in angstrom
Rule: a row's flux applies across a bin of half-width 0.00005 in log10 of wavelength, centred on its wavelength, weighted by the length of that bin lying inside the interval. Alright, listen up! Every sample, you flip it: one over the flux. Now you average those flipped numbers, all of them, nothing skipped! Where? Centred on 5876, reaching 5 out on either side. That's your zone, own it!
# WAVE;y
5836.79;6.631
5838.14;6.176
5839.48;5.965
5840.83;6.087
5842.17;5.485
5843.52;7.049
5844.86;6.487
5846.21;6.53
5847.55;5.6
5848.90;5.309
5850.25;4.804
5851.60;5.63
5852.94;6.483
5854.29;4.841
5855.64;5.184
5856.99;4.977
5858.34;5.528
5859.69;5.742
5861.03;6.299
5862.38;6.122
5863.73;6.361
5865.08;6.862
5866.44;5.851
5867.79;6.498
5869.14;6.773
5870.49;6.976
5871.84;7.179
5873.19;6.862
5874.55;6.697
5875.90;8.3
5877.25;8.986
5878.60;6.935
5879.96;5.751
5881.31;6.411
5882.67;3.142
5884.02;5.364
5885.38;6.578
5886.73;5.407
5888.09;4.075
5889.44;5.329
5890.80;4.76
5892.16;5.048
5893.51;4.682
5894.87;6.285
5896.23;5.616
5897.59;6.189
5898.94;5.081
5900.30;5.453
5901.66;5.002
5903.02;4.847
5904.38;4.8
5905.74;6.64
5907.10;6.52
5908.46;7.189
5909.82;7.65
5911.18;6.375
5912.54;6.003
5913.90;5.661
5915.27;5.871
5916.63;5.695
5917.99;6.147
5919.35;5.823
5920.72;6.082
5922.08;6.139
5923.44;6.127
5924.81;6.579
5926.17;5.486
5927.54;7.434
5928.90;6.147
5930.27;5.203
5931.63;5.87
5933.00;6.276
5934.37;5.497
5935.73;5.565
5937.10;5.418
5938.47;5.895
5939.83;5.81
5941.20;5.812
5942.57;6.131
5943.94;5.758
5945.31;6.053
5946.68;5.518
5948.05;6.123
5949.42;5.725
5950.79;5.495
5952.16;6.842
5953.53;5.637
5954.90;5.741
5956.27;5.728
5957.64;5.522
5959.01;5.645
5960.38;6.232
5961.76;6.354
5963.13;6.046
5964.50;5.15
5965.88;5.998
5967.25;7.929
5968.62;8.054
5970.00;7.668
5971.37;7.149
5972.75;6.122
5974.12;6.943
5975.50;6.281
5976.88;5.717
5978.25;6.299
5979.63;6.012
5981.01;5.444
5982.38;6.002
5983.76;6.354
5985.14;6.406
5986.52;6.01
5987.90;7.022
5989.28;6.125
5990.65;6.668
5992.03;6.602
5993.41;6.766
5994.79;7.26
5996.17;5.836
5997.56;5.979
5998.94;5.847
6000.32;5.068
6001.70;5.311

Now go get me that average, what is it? 0.141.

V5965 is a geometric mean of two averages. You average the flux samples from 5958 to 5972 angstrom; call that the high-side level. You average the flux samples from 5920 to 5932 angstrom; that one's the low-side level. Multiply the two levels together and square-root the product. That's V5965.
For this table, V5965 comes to 6.4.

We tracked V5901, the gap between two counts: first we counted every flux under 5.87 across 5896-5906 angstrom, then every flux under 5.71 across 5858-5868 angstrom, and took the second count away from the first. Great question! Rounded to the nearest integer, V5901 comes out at 5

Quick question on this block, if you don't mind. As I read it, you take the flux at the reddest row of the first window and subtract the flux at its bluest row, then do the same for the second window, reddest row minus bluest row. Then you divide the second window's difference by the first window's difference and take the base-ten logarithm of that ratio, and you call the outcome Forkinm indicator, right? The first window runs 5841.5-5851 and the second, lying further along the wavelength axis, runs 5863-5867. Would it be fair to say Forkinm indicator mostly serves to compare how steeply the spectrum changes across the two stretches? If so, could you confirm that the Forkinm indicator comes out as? -0.1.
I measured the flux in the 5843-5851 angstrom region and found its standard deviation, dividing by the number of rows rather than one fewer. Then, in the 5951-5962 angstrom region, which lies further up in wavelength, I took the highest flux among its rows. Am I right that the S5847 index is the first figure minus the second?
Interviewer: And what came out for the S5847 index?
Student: -6.1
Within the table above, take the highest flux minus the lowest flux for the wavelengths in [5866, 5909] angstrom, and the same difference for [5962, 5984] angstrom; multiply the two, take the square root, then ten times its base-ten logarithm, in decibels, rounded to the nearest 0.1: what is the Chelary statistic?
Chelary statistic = 6.1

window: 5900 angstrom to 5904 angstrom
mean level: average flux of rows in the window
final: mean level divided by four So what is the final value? 1.3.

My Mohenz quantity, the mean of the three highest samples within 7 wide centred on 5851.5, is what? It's 5.8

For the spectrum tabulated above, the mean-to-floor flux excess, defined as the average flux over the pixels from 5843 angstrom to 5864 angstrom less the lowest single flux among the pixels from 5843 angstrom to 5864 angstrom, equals 1.0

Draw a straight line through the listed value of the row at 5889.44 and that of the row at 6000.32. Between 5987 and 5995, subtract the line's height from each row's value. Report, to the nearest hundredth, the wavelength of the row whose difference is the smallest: 5989.28 angstrom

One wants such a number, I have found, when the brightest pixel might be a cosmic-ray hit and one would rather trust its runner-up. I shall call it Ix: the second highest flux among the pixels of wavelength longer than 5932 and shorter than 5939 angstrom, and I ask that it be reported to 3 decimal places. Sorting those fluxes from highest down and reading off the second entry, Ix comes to 5.895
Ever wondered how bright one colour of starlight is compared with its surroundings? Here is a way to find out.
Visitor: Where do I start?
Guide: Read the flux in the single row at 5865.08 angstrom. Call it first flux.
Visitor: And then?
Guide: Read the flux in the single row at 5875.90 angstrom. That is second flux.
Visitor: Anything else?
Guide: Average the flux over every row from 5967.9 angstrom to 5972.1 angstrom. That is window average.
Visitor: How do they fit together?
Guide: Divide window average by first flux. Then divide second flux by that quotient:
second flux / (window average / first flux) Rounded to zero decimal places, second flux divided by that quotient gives 7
